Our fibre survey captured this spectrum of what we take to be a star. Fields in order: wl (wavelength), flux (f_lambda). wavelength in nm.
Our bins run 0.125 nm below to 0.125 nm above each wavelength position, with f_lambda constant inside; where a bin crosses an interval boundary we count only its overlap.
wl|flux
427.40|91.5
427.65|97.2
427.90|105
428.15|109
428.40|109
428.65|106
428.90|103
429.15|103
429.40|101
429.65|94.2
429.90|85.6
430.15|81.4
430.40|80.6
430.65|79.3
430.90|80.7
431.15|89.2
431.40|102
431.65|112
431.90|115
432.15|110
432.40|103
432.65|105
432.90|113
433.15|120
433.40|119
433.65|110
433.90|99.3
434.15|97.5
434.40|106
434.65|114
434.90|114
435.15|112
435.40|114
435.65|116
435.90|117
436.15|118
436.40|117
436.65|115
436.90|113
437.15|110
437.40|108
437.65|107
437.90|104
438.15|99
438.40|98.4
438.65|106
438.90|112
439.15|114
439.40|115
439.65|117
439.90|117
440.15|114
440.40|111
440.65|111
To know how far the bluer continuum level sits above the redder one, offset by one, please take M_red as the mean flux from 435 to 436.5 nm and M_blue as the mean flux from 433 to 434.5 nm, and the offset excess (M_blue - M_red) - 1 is -8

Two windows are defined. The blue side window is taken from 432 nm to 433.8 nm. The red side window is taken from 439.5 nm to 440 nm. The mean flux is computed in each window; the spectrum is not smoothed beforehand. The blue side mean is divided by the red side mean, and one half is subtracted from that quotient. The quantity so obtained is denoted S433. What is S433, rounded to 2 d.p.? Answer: 0.45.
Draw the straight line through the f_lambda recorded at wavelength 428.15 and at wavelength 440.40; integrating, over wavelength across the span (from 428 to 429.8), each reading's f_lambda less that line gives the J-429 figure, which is -10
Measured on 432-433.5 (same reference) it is 3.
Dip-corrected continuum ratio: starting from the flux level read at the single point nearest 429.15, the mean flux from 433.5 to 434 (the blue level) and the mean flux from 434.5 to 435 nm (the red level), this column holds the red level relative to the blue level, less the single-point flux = -102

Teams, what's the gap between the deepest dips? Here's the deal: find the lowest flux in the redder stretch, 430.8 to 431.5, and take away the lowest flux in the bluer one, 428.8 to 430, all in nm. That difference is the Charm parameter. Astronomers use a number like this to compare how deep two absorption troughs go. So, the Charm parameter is -5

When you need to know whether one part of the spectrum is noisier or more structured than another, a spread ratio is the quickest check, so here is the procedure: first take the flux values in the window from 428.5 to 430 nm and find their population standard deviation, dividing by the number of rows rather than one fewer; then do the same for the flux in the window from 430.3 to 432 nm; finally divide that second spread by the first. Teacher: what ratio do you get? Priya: 2.1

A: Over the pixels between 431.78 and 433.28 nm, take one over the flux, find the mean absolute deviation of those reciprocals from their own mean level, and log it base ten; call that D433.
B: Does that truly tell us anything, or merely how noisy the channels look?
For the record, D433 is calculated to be -3.39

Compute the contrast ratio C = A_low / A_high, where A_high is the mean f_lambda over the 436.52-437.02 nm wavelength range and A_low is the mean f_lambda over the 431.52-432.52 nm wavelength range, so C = 0.96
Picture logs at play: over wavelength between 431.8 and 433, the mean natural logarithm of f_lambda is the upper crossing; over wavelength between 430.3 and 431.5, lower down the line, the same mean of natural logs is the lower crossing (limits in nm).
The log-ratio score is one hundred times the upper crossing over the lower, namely 105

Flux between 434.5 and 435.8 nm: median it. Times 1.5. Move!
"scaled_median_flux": 171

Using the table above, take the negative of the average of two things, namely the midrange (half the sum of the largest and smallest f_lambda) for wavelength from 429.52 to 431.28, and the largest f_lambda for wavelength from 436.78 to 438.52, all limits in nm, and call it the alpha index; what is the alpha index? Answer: -100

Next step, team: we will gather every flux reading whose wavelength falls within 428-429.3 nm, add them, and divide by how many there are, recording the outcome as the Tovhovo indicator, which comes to 106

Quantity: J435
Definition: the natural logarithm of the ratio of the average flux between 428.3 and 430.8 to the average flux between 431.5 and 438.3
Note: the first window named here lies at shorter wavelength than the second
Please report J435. -0.16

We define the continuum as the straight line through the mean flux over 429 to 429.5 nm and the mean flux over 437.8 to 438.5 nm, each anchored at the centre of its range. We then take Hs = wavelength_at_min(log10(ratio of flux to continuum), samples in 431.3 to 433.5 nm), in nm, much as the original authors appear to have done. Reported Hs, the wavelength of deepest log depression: 431.40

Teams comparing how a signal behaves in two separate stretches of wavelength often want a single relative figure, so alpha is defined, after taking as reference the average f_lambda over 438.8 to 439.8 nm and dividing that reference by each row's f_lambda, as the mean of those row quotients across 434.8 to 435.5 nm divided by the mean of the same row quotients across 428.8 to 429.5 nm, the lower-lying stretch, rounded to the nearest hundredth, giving 0.90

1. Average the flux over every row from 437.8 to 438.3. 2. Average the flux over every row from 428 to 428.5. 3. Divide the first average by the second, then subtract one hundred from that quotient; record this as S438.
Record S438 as -99.07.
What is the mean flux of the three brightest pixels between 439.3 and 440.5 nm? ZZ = 116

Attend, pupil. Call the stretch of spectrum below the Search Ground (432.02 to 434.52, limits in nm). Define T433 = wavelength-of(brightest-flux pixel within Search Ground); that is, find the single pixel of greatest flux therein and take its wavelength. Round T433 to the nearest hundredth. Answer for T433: 433.15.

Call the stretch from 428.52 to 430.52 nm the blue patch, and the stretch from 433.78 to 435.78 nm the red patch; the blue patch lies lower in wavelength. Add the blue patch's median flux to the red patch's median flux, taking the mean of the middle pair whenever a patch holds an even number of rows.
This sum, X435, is 211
